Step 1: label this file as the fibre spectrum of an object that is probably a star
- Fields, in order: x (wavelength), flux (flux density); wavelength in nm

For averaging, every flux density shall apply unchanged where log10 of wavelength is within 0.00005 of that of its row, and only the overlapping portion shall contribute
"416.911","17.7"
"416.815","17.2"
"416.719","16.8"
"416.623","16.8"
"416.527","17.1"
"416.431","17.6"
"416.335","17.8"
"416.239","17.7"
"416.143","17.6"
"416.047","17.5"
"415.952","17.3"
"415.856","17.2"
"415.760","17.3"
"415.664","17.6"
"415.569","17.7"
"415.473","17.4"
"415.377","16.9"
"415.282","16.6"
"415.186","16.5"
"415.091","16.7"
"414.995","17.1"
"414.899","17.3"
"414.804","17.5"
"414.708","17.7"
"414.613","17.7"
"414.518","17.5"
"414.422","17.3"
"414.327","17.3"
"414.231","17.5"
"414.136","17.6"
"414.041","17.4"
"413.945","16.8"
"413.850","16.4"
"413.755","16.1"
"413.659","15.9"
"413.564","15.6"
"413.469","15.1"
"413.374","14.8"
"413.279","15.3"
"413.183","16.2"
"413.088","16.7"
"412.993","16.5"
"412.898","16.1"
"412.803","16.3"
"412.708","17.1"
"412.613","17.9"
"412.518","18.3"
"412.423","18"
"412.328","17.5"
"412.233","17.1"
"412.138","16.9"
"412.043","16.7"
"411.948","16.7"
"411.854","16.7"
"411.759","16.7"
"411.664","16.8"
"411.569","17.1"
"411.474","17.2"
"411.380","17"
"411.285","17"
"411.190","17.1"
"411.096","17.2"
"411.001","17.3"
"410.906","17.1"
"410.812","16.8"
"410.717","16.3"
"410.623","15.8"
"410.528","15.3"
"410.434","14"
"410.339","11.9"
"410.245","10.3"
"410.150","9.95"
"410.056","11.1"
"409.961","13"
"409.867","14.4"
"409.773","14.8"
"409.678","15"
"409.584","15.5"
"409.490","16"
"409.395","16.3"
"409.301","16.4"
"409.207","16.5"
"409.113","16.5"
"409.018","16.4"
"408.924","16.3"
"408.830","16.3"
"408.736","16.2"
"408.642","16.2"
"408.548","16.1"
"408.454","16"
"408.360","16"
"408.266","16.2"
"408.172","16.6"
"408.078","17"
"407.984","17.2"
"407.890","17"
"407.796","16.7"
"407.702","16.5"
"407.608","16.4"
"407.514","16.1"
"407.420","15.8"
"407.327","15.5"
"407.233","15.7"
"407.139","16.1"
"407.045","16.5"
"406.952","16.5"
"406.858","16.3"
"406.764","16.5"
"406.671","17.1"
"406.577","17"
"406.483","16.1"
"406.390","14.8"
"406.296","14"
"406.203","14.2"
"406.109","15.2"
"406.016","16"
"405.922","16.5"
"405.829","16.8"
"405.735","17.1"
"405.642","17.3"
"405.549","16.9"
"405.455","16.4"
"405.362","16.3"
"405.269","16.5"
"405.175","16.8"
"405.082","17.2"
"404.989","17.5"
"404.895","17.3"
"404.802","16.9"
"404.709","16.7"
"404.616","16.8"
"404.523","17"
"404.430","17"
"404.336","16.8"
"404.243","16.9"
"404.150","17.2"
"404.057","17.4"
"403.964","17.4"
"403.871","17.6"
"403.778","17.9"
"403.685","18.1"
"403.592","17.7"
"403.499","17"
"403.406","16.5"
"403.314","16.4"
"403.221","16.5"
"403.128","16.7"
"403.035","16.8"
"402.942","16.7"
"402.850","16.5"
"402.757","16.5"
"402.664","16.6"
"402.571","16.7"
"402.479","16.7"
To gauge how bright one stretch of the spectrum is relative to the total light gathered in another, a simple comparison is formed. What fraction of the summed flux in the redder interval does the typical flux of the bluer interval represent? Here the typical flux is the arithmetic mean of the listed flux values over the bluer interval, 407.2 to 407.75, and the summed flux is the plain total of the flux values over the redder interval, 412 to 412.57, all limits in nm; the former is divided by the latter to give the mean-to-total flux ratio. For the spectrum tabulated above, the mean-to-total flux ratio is 0.153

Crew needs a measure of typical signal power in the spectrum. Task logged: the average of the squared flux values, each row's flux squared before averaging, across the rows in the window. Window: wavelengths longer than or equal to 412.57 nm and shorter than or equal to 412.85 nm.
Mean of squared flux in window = 293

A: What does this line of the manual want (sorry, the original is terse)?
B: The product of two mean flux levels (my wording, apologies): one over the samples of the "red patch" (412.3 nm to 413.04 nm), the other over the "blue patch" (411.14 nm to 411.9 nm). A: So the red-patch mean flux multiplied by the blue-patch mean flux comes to 292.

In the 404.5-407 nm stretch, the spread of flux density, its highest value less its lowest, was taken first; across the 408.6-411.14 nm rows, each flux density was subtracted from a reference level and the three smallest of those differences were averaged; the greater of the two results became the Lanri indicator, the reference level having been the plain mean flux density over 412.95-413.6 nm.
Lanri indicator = 3.5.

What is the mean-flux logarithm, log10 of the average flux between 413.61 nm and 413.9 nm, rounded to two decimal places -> 1.21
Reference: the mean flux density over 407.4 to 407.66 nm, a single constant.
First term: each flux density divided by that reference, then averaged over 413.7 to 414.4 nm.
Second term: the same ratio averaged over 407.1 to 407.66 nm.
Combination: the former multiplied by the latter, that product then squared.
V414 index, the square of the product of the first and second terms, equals 1.09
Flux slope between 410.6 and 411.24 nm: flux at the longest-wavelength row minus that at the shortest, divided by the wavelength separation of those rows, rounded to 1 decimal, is 2.3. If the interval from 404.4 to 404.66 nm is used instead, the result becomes -1.1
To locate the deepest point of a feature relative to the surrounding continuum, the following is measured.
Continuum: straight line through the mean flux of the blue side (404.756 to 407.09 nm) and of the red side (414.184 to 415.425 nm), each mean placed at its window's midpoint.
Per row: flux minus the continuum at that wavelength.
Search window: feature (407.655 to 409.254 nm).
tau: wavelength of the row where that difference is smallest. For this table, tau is 408.454 nm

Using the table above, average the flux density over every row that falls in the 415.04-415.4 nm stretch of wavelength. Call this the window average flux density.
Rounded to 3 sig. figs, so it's 16.7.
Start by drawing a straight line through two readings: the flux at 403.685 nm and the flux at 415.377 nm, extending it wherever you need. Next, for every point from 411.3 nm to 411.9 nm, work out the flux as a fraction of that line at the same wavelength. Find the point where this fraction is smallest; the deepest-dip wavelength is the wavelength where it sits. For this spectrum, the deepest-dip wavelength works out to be 411.759 nm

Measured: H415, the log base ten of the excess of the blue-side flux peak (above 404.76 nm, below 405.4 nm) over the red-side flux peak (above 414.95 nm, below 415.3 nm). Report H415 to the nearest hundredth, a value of -0.40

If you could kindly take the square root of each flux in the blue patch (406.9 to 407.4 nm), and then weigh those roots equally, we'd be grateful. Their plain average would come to 4.01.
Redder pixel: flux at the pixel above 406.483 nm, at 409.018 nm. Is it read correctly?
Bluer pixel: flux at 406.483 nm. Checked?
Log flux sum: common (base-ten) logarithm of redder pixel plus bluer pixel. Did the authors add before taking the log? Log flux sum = 1.51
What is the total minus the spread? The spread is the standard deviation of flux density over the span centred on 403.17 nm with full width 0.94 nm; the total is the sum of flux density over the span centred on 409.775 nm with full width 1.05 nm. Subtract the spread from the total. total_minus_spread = 152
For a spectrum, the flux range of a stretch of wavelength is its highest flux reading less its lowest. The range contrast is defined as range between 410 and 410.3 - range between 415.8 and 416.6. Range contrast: 0.45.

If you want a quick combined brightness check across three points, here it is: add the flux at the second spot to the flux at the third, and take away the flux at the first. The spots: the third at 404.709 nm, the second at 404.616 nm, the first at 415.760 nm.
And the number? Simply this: 16.2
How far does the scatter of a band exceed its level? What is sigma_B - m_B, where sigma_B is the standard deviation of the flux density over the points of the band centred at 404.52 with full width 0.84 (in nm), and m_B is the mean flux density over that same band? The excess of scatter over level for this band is -16.8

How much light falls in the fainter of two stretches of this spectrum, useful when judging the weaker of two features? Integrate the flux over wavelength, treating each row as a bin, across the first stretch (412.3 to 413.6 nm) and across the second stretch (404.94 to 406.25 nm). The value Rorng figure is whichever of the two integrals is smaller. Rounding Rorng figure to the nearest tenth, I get 21.5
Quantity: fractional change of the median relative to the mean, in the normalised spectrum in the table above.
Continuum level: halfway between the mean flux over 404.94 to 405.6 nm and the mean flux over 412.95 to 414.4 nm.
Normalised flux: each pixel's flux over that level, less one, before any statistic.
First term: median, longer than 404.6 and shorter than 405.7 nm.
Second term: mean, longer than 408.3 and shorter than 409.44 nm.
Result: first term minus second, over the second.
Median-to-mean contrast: -1.9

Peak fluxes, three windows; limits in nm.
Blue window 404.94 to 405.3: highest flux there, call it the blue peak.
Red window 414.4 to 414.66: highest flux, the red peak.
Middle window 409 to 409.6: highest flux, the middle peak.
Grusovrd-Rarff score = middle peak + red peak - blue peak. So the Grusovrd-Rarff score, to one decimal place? 16.7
